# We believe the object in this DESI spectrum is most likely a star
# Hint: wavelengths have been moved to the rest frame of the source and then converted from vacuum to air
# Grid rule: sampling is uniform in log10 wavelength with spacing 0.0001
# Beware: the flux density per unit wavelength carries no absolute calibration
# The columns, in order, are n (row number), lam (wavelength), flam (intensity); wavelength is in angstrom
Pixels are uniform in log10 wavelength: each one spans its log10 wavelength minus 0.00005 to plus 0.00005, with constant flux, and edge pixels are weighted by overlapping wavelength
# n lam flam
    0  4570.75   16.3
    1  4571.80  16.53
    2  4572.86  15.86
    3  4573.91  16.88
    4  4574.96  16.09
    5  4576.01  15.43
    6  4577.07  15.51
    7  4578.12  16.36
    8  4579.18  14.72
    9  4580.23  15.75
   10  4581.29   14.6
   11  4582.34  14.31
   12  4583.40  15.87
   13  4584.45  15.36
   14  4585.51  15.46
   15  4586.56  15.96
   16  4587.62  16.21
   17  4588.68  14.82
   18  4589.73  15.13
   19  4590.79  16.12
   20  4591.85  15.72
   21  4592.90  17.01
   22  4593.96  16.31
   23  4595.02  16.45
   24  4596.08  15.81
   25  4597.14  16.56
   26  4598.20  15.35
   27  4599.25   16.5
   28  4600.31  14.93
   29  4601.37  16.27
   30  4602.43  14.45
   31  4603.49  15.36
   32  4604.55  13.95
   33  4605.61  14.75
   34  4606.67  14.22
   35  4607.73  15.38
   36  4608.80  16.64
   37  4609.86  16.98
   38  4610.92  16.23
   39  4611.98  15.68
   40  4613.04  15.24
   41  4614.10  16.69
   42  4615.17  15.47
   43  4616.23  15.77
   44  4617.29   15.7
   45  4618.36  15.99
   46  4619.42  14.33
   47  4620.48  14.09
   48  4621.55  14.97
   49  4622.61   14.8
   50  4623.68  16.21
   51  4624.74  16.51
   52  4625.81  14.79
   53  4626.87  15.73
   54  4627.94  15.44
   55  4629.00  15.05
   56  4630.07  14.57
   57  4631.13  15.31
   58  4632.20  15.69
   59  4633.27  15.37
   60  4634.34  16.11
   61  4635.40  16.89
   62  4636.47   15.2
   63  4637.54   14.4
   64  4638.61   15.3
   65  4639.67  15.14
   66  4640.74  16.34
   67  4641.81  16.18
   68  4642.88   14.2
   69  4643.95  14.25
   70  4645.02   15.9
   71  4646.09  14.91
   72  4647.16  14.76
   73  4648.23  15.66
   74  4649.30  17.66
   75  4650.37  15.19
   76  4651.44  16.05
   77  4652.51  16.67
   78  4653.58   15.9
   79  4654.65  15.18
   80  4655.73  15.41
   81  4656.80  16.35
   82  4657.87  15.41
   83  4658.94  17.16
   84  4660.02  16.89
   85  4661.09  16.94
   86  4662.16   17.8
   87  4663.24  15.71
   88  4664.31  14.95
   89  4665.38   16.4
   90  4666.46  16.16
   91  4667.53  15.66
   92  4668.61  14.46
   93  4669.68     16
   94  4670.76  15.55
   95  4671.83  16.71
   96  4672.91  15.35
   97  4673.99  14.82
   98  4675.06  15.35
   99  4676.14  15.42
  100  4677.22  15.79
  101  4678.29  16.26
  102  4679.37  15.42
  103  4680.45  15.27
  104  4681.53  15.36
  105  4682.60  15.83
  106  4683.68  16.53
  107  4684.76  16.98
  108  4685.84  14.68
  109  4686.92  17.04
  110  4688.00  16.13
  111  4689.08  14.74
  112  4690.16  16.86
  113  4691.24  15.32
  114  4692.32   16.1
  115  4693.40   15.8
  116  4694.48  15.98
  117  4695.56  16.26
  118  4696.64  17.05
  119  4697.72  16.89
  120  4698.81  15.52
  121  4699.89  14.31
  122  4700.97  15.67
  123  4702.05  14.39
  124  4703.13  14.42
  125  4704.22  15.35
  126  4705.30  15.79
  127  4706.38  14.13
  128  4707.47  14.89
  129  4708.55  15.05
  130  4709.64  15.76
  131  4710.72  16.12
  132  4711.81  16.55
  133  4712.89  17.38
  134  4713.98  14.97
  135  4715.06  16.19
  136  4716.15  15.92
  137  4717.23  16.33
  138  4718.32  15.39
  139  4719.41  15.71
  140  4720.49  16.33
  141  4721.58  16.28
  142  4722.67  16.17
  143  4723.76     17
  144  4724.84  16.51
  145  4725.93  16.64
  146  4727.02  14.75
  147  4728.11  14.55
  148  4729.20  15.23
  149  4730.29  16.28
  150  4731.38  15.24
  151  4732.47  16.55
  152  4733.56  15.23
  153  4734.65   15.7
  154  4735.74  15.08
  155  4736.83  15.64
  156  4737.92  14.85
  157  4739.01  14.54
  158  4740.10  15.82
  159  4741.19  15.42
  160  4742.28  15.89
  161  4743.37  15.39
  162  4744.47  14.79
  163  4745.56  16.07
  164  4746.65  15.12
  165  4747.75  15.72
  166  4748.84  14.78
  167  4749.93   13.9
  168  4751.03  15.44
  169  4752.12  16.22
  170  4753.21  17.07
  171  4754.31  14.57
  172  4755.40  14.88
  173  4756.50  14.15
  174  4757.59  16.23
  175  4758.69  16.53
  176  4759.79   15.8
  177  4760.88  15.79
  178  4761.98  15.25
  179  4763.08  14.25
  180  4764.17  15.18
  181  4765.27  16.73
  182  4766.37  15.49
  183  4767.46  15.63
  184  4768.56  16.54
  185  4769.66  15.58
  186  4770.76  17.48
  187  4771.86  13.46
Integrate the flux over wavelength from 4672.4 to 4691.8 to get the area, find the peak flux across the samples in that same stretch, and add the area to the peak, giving 322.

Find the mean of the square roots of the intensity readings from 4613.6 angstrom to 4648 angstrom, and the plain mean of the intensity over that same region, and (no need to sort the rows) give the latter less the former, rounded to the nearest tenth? 11.5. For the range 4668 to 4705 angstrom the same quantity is 11.7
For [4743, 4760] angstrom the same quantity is 11.5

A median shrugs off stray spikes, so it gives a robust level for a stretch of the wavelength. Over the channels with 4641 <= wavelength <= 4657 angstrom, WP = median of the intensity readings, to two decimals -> 15.66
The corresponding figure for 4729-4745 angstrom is 15.39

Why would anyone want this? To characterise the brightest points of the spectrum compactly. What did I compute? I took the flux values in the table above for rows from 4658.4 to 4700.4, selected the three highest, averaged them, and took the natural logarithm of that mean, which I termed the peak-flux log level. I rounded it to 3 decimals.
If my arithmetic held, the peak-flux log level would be 2.853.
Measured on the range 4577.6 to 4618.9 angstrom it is 2.827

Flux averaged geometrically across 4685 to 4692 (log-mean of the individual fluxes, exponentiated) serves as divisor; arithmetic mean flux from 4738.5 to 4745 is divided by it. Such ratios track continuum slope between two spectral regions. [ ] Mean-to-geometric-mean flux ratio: 0.97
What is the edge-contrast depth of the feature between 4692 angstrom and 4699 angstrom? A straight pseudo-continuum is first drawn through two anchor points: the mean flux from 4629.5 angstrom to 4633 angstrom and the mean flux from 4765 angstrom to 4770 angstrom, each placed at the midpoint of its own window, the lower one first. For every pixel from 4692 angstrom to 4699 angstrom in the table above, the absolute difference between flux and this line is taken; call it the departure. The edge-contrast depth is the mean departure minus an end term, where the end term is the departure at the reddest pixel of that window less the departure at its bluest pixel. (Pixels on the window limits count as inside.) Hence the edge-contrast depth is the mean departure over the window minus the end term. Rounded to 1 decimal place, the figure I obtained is 1.2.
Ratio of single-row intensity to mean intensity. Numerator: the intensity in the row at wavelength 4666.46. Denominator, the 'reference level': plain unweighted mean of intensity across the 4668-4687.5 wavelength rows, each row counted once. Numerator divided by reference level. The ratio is 1.03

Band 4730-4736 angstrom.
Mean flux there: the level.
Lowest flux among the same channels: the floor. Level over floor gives 1.04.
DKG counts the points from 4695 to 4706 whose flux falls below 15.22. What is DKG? 3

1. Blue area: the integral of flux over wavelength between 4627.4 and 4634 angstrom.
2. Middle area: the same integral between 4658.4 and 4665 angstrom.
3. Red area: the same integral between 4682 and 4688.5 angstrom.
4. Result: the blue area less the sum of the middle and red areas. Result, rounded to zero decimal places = -114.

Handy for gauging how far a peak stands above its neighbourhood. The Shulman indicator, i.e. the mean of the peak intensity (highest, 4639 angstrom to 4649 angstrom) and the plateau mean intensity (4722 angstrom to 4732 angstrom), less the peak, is -0.26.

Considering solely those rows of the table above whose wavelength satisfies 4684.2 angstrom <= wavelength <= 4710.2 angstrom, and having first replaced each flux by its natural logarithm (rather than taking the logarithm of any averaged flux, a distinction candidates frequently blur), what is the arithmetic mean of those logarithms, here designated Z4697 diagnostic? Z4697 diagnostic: 2.75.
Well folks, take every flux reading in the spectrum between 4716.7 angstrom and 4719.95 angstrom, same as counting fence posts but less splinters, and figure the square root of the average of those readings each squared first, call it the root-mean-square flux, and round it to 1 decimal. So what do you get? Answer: 15.8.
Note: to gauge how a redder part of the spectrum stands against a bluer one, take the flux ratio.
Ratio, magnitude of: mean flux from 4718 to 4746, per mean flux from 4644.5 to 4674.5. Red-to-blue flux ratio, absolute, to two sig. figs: 0.98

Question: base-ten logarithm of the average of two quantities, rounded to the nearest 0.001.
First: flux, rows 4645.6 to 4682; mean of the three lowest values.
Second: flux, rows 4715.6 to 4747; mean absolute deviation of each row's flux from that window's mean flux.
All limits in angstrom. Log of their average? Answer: 0.882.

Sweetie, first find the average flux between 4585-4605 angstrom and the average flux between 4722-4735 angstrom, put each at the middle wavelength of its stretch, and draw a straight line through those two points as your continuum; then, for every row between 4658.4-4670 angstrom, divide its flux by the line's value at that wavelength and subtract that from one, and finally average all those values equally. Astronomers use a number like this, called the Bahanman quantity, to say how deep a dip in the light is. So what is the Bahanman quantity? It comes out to -0.027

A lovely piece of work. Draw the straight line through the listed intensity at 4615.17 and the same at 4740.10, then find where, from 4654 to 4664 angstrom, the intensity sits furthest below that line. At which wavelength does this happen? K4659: 4654.65 angstrom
